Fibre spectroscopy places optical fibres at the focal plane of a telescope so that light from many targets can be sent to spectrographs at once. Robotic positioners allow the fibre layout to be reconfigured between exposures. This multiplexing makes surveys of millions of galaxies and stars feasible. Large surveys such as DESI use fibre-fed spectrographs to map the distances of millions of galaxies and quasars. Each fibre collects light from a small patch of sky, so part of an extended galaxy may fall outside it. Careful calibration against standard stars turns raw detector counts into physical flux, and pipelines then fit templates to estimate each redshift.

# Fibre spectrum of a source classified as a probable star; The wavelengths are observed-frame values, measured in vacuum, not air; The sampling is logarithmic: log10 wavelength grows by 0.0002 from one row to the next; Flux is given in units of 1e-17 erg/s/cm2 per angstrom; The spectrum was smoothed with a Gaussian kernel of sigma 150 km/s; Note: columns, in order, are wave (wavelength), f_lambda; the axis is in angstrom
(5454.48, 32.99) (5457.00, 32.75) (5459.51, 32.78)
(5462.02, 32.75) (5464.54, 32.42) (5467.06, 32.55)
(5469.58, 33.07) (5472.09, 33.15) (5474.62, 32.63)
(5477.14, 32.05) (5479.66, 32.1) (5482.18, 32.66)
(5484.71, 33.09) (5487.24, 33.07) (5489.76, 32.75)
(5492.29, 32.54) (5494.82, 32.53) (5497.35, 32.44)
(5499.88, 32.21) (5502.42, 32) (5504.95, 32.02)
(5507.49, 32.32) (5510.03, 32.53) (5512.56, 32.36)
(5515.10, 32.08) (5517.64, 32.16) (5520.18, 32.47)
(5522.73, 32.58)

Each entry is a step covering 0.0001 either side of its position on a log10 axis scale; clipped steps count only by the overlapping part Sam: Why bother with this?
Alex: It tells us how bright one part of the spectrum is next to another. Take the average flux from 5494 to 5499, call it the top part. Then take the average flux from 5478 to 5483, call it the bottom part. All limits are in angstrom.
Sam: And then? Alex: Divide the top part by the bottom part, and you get 1.00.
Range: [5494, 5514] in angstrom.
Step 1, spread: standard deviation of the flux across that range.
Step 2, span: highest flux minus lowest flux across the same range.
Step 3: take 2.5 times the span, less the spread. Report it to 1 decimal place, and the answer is 1.1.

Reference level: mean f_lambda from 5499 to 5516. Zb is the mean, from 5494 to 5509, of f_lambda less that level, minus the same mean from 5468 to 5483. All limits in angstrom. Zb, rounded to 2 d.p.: -0.36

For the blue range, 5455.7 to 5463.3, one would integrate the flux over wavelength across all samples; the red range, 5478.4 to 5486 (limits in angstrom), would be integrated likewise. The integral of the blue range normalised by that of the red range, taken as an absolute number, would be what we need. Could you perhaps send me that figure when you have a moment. 1.00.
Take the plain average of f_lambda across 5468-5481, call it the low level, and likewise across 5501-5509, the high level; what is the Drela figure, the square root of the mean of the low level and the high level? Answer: 5.688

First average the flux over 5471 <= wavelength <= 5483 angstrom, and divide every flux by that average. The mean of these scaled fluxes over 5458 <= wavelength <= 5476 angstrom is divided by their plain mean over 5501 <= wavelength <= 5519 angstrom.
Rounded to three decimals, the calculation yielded 1.017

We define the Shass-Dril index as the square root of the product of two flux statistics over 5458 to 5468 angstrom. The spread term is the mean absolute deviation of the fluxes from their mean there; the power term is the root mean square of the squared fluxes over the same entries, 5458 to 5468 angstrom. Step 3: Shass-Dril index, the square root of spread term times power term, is 12.2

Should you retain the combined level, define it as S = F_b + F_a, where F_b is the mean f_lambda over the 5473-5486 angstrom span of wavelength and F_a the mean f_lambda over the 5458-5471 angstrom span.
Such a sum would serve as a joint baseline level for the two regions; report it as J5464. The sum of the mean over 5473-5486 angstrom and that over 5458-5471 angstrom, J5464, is 65.2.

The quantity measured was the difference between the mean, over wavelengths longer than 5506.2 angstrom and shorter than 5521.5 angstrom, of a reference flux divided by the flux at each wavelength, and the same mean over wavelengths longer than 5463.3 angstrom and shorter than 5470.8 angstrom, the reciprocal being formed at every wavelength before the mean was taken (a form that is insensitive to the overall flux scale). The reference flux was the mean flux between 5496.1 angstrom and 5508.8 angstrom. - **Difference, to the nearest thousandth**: 0.011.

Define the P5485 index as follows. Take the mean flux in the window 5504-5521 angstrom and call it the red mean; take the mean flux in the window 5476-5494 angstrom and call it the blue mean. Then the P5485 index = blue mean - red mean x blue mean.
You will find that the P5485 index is -1020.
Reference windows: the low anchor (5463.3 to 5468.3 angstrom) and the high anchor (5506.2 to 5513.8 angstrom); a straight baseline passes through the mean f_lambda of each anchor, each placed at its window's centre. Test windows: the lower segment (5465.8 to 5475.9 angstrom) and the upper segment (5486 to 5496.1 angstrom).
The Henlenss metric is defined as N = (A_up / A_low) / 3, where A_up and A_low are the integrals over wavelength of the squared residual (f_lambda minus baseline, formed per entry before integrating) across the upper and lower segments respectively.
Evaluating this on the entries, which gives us 0.20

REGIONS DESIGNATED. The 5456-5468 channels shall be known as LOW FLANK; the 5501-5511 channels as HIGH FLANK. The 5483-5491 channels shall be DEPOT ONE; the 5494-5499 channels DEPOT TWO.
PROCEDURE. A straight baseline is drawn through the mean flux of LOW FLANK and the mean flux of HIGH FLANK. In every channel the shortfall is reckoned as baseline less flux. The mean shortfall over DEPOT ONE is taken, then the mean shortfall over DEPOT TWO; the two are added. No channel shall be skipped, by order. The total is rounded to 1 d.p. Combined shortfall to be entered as -0.7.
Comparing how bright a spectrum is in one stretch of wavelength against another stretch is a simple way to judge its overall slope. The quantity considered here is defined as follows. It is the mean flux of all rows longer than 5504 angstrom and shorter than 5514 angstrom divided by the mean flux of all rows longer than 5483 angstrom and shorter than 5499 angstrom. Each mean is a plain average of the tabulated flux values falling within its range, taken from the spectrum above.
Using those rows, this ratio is 0.987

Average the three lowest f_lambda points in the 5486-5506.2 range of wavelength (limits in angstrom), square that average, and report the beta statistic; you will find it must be 1029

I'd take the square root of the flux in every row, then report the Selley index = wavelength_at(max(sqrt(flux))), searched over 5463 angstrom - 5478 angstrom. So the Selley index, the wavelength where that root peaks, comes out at 5472.09 angstrom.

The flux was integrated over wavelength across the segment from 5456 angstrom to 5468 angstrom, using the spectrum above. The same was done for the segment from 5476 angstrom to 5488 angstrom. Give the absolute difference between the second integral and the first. 1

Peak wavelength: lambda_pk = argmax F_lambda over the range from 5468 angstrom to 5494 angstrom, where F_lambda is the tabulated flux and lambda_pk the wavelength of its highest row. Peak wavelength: 5472.09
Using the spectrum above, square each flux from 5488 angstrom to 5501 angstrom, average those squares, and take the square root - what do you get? 32.5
